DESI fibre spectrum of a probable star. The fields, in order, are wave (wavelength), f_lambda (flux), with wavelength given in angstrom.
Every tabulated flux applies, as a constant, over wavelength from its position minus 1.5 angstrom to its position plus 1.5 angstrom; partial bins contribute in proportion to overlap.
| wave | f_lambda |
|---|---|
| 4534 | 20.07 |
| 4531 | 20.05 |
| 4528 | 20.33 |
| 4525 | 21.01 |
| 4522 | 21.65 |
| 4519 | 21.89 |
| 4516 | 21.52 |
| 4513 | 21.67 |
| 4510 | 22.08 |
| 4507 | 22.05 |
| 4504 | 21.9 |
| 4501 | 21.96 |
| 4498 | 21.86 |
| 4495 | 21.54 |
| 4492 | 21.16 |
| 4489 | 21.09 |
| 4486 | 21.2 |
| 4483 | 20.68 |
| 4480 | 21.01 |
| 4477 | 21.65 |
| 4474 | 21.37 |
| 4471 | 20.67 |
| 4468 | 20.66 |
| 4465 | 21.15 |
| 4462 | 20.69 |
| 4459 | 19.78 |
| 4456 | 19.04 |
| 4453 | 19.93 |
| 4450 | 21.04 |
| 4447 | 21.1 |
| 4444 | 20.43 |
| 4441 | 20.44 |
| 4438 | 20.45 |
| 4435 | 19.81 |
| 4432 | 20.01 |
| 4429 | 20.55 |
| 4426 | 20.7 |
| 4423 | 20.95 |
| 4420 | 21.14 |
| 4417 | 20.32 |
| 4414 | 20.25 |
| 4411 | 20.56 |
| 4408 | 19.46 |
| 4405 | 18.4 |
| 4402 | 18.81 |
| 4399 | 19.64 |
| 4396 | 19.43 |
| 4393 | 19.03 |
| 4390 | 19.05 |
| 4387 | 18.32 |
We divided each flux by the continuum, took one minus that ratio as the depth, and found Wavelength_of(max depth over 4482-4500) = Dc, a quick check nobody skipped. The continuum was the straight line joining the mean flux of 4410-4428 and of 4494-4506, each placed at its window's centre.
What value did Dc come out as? 4483 angstrom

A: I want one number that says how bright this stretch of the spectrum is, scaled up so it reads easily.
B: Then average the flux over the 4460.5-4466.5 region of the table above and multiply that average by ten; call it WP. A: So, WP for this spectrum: 209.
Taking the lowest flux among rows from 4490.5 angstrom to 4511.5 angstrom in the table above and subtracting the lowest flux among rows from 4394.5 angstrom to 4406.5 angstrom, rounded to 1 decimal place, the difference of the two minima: 2.8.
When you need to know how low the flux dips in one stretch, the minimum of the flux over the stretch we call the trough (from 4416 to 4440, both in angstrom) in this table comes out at 19.81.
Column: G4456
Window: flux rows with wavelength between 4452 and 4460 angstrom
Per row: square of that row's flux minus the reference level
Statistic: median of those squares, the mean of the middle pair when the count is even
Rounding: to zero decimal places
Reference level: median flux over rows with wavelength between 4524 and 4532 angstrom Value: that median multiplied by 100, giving 30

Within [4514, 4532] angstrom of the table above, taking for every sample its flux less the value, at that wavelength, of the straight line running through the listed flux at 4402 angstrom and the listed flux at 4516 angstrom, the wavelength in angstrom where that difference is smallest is 4531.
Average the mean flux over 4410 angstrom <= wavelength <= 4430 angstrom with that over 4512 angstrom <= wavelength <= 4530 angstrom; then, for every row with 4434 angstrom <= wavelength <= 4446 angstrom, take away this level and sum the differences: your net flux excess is -2.8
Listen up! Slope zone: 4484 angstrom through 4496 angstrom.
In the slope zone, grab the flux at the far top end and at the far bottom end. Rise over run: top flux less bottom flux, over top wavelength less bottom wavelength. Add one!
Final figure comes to 1.04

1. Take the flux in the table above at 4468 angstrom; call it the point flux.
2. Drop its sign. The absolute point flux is 20.7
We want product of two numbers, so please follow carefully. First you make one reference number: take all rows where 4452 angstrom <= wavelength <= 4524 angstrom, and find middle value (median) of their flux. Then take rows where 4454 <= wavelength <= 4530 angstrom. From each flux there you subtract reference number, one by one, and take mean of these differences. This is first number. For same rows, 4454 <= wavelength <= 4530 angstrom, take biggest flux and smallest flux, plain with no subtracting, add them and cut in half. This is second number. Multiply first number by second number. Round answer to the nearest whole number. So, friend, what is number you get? -2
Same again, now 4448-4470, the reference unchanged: -19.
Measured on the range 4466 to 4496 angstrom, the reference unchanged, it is -4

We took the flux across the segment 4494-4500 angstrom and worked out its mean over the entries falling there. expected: 21.7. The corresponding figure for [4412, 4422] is 20.6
